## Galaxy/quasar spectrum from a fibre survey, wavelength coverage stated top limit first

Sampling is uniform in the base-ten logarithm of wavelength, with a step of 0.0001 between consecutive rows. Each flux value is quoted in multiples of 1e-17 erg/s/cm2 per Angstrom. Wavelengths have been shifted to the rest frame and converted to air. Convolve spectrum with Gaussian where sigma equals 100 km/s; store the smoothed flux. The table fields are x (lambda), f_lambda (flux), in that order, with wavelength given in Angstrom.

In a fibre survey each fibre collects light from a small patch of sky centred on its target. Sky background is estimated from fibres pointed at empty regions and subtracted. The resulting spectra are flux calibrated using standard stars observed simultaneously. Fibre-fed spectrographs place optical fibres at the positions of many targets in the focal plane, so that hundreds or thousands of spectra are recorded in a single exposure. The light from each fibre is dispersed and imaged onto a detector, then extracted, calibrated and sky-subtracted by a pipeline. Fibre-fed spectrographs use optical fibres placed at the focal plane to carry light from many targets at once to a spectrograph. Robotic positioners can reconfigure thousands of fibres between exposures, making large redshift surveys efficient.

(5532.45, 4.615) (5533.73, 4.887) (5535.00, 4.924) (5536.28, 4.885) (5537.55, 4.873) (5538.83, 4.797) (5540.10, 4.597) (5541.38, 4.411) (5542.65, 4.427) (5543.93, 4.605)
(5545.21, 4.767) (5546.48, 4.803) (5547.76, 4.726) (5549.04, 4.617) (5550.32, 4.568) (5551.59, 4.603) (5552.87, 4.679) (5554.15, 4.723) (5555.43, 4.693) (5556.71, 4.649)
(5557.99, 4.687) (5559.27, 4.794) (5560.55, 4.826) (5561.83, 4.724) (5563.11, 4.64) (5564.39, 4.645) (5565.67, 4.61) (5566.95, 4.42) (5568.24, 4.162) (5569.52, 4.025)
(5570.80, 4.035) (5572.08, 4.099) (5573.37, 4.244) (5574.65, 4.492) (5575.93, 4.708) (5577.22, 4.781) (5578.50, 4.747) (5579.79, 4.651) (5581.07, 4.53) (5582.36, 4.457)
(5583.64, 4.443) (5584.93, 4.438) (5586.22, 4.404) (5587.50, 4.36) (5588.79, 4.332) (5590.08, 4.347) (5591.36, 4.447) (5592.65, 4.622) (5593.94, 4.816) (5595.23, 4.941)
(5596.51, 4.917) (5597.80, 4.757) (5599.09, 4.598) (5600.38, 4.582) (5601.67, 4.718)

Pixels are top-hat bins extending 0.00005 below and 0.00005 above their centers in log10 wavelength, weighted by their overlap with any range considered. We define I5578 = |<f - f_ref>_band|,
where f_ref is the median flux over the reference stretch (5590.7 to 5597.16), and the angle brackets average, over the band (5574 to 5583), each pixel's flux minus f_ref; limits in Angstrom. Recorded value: 0.19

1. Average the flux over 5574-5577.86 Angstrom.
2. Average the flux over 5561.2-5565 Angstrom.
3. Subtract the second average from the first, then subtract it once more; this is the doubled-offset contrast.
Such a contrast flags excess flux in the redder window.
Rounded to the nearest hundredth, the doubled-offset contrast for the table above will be -4.68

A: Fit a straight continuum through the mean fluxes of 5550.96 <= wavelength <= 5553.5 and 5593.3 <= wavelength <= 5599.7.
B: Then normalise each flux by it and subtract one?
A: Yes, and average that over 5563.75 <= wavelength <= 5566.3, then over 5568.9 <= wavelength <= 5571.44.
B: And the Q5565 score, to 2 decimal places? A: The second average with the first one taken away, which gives -0.13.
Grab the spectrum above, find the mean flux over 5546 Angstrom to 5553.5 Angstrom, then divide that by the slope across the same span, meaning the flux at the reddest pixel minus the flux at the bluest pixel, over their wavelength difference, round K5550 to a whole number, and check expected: -240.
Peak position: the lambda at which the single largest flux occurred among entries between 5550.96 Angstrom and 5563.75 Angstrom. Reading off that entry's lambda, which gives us 5560.55 Angstrom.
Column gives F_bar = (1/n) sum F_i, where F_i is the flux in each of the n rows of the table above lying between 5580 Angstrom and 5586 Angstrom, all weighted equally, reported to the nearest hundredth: 4.47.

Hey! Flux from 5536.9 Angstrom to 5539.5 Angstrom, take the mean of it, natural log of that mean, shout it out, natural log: 1.58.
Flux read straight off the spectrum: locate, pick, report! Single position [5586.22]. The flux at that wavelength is 4.404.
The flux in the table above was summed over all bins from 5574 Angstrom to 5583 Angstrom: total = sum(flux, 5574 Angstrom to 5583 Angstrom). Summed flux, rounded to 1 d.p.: 32.4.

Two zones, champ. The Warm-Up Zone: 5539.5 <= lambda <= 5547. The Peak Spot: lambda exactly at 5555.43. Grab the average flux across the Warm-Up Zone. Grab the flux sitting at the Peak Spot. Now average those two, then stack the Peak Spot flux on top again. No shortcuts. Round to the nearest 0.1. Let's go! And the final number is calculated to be 9.3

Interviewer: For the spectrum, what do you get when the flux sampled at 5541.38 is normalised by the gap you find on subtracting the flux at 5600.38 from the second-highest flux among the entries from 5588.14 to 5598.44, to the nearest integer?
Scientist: 13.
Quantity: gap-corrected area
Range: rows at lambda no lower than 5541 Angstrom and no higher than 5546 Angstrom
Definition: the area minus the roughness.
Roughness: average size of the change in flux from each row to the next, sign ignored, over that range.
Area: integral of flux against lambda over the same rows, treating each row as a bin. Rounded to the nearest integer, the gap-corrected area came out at 23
